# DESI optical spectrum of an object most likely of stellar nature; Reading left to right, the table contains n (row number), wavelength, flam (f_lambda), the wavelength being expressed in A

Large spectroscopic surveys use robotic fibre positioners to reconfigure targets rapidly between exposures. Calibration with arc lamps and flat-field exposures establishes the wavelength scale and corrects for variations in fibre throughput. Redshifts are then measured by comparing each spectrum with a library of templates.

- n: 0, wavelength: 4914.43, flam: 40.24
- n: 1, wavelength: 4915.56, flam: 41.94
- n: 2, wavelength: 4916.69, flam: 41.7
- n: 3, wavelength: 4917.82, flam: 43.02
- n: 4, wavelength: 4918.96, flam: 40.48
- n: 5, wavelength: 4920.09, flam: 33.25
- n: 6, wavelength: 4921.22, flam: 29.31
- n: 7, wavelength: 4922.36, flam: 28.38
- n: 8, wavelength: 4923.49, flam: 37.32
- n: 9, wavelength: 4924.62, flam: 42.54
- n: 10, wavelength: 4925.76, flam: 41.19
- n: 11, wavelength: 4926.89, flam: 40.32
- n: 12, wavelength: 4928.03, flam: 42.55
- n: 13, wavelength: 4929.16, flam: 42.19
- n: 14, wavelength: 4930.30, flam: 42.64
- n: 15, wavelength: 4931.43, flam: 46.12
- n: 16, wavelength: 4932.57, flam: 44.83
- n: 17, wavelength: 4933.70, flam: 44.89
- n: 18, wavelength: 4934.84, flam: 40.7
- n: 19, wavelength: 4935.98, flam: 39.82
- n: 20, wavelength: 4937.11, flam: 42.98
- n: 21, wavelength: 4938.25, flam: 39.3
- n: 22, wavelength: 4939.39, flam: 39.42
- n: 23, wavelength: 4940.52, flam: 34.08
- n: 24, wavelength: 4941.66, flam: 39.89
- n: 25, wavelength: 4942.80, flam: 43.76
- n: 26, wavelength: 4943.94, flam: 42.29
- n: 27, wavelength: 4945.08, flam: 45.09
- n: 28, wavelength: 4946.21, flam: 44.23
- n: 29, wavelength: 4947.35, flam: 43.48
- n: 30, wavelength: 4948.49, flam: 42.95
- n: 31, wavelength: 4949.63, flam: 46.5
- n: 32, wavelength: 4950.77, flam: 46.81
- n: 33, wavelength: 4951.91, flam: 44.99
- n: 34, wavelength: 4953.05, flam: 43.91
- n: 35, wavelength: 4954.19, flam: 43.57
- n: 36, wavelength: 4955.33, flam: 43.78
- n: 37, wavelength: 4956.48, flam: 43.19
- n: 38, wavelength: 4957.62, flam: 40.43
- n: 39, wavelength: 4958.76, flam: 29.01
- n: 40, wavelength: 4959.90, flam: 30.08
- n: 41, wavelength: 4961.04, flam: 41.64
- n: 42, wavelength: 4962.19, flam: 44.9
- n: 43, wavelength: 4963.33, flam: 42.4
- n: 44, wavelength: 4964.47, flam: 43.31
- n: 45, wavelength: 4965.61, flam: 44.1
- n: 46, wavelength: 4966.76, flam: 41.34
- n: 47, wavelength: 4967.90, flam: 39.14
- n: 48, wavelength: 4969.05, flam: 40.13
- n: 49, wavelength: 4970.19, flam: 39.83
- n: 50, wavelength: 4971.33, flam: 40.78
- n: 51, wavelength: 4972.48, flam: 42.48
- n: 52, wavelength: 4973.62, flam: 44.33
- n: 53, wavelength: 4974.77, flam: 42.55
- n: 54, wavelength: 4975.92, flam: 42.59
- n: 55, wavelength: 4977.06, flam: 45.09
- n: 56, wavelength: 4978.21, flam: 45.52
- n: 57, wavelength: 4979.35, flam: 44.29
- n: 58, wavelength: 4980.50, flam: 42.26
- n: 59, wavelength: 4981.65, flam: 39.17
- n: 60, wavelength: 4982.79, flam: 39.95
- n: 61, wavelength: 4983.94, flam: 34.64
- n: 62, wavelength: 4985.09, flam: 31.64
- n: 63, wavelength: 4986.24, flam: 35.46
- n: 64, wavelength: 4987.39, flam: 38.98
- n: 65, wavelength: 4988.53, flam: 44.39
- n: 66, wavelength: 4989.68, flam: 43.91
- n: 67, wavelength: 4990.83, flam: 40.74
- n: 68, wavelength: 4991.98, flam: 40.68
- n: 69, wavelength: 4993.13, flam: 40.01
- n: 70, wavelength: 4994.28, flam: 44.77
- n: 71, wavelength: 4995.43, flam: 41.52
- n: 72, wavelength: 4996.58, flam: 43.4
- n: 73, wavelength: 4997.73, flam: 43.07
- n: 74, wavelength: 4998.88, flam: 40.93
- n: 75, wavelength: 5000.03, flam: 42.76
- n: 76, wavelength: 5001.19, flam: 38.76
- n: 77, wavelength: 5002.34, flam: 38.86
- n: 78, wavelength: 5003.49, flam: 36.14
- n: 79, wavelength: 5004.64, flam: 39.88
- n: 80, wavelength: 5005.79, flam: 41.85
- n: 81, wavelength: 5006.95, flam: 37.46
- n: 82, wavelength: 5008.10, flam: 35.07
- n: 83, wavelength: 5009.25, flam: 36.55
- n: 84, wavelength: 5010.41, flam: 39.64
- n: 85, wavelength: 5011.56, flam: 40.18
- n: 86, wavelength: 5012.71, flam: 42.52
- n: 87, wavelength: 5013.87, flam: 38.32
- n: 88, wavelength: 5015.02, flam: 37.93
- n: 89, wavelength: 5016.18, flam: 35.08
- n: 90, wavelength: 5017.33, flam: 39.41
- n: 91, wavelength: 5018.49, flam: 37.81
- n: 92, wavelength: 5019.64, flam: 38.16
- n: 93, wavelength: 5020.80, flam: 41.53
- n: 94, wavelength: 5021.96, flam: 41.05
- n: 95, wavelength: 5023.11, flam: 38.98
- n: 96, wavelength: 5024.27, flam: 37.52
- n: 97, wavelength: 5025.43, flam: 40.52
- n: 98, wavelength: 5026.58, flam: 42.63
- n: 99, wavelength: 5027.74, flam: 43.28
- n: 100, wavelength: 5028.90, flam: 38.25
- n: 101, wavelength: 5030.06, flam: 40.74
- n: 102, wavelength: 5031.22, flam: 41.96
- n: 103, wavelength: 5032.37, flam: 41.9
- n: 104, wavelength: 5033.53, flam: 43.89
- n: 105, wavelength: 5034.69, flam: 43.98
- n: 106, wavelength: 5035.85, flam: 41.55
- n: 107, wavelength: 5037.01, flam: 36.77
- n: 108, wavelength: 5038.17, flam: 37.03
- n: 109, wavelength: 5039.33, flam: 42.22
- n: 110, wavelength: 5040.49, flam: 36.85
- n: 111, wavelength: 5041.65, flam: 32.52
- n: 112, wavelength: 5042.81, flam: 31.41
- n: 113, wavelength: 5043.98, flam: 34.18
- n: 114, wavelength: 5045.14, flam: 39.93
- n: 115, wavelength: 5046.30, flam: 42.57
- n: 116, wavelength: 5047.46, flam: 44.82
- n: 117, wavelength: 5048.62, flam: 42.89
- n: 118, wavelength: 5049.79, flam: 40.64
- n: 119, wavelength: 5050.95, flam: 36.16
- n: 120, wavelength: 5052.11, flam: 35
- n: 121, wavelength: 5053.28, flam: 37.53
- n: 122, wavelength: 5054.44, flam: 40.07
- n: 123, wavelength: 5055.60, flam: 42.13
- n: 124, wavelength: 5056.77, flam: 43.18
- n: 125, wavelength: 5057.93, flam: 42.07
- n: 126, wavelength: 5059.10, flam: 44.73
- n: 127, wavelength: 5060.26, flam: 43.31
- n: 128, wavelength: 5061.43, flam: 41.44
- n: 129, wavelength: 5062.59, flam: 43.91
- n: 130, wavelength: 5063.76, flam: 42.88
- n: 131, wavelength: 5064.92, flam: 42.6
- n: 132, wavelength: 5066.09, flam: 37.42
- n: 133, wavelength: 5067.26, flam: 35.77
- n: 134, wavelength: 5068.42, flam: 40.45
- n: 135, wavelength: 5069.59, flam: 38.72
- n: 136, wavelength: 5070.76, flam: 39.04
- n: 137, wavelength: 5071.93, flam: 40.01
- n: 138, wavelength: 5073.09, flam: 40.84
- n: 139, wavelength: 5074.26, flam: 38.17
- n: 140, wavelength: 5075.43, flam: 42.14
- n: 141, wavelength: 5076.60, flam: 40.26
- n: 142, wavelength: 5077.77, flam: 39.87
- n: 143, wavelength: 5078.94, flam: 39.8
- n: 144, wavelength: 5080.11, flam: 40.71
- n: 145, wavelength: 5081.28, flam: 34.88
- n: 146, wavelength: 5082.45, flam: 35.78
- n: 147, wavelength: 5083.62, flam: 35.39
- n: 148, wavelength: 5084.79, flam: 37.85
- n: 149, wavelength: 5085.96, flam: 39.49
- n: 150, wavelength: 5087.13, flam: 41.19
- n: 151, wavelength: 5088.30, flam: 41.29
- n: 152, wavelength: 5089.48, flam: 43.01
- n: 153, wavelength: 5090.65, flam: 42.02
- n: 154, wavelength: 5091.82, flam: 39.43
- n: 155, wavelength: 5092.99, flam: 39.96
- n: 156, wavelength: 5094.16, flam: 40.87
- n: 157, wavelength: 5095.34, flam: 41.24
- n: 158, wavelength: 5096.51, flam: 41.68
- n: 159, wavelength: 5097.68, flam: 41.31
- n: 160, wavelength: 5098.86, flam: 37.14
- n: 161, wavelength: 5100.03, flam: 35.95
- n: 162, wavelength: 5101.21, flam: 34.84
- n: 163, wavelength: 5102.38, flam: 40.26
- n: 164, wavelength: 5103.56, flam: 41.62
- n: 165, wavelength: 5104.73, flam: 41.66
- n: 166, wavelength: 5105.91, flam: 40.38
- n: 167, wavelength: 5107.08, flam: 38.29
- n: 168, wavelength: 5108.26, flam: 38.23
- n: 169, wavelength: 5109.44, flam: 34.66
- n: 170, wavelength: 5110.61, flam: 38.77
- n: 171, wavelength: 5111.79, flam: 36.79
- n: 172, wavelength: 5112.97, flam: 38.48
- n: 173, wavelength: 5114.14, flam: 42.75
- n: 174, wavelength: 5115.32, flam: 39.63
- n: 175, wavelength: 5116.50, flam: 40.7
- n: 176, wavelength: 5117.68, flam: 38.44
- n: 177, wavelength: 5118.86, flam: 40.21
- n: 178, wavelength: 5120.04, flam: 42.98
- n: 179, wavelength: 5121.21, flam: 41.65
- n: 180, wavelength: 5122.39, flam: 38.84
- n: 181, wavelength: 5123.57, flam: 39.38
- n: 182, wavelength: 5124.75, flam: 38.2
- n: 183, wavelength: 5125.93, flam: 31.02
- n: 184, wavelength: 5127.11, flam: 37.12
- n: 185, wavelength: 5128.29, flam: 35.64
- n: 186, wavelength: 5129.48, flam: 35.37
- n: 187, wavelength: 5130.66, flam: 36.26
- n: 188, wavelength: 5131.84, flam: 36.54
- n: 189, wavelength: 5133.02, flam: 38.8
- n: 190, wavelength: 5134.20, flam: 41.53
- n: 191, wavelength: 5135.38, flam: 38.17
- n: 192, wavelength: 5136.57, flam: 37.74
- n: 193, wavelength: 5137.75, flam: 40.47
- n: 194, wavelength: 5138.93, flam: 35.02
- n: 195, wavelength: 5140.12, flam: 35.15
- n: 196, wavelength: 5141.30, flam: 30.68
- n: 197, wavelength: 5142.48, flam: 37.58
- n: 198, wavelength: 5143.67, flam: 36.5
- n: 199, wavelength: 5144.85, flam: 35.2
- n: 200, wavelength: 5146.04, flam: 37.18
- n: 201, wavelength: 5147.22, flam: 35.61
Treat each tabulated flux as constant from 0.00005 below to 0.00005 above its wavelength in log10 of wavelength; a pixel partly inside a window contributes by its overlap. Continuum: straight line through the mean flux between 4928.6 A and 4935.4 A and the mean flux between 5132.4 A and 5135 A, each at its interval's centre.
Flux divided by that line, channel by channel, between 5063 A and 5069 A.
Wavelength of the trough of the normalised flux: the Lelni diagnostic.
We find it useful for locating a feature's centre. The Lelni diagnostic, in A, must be 5067.26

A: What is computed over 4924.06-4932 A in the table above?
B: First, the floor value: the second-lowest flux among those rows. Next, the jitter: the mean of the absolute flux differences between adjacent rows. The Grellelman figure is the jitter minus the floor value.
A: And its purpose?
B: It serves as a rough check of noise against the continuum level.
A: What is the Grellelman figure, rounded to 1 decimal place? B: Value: -39.7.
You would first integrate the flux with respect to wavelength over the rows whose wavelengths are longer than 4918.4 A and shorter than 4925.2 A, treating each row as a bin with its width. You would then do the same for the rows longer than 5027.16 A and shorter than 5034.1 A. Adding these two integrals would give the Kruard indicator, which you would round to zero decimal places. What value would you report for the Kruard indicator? 529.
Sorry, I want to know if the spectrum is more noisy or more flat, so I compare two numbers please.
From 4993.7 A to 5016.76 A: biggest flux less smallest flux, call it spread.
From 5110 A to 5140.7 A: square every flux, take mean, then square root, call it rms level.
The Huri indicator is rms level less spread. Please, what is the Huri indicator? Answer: 28.7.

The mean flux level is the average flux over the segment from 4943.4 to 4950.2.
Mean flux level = 44.1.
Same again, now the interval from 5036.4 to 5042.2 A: 37.1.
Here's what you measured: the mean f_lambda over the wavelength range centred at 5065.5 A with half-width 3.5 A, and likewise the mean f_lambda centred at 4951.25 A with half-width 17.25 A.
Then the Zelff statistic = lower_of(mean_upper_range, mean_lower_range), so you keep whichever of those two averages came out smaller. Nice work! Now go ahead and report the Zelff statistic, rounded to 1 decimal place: 40.5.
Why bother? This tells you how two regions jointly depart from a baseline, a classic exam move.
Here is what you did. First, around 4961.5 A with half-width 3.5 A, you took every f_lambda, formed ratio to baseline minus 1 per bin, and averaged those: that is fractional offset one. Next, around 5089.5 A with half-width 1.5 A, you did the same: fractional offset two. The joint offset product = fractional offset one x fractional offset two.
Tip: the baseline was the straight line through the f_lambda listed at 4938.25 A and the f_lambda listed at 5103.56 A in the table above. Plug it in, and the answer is 0.000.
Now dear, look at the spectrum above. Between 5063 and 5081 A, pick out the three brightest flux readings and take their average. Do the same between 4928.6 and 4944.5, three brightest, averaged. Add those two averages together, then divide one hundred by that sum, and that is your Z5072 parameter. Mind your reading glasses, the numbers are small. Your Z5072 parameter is 1.14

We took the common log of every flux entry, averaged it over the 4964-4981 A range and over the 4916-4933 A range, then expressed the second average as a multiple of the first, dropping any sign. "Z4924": 0.98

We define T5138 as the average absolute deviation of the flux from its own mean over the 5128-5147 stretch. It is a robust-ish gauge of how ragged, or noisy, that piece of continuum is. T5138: 1.8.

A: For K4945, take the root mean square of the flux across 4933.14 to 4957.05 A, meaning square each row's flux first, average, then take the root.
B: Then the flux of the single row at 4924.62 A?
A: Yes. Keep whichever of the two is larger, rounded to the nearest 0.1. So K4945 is 42.7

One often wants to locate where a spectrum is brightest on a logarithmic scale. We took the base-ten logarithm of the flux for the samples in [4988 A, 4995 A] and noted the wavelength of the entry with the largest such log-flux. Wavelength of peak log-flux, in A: 4994.28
